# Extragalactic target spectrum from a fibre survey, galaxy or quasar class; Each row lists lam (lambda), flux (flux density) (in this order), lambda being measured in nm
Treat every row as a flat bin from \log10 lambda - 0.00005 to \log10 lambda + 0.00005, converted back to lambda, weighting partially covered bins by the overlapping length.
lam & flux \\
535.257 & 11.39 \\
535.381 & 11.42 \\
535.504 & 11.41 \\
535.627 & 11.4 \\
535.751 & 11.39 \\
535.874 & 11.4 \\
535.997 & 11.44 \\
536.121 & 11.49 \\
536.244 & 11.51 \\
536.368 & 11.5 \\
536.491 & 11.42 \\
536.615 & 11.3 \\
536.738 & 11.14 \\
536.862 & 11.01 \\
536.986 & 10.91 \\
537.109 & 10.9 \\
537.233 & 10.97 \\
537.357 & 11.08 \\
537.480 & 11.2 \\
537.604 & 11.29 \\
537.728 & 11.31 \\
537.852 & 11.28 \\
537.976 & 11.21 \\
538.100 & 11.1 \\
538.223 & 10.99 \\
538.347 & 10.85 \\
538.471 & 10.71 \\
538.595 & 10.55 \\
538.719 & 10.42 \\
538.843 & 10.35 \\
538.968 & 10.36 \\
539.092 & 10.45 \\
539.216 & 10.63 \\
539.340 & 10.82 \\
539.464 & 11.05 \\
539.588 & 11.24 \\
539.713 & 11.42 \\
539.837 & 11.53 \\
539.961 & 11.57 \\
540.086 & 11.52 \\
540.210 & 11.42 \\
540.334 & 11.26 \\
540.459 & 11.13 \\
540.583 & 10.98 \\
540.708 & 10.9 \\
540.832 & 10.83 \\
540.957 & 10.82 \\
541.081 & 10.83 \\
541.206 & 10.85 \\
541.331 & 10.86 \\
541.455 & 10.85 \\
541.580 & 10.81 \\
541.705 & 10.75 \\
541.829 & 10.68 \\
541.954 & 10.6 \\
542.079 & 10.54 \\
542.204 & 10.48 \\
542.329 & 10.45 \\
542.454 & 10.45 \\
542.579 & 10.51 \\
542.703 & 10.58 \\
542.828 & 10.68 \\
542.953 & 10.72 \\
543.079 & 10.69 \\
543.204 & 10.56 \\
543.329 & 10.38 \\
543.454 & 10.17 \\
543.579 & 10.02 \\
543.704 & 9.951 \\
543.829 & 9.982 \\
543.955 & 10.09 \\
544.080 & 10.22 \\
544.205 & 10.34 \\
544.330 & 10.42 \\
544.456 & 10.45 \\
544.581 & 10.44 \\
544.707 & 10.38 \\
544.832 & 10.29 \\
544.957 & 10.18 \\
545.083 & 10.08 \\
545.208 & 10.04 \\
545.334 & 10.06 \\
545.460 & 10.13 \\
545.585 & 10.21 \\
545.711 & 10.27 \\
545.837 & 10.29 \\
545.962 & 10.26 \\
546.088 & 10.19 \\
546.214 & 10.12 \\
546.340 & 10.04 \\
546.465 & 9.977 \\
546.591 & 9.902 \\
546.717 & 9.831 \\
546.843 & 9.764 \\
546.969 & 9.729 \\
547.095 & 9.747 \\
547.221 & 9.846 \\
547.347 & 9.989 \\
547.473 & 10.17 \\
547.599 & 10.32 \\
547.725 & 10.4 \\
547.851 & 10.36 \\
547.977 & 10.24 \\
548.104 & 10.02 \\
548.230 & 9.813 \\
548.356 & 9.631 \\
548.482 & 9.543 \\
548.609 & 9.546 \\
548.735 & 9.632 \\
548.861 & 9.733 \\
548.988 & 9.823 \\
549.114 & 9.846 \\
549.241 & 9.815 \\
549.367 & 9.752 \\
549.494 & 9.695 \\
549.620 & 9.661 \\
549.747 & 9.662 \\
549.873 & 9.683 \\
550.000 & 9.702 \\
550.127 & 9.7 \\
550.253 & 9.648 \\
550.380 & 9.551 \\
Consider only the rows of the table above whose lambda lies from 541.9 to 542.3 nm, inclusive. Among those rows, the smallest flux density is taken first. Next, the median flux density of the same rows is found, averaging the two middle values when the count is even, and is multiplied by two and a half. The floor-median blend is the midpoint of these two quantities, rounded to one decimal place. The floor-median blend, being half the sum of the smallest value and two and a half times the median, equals 18.4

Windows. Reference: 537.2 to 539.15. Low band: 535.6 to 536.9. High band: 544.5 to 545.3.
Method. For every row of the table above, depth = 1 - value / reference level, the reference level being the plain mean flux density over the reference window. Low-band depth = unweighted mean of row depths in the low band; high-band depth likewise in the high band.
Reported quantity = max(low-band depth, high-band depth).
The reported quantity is 0.06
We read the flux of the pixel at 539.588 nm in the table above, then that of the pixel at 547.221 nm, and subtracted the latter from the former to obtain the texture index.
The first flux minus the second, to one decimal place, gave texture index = 1.4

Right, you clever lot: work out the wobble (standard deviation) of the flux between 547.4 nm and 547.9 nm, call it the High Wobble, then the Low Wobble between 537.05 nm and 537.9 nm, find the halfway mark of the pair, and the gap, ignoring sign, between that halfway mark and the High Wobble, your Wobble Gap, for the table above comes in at 0.033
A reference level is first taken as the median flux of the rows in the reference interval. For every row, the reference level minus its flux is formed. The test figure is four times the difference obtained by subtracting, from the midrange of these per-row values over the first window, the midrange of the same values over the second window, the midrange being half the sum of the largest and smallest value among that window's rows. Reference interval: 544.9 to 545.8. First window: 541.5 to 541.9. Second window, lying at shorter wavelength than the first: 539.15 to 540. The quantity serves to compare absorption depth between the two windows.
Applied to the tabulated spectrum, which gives 1.4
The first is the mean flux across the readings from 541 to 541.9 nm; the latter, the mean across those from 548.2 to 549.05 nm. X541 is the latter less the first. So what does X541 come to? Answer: -1.1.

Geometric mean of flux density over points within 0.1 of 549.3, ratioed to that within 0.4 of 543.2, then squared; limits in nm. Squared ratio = 0.88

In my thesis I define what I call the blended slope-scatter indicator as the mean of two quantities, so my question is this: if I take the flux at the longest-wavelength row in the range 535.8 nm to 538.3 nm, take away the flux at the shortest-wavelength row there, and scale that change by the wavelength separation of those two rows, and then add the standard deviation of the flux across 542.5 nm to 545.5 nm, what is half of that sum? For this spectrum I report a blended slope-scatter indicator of 0.03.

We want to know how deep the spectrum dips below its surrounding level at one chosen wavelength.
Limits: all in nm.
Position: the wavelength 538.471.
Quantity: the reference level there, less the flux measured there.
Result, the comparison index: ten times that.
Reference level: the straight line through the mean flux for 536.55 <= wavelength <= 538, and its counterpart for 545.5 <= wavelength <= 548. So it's 2.9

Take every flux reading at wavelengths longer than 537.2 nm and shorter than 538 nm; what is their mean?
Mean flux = 11.2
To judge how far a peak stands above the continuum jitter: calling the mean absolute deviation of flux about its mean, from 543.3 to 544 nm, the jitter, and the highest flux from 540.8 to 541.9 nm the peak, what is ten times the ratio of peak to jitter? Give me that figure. 925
